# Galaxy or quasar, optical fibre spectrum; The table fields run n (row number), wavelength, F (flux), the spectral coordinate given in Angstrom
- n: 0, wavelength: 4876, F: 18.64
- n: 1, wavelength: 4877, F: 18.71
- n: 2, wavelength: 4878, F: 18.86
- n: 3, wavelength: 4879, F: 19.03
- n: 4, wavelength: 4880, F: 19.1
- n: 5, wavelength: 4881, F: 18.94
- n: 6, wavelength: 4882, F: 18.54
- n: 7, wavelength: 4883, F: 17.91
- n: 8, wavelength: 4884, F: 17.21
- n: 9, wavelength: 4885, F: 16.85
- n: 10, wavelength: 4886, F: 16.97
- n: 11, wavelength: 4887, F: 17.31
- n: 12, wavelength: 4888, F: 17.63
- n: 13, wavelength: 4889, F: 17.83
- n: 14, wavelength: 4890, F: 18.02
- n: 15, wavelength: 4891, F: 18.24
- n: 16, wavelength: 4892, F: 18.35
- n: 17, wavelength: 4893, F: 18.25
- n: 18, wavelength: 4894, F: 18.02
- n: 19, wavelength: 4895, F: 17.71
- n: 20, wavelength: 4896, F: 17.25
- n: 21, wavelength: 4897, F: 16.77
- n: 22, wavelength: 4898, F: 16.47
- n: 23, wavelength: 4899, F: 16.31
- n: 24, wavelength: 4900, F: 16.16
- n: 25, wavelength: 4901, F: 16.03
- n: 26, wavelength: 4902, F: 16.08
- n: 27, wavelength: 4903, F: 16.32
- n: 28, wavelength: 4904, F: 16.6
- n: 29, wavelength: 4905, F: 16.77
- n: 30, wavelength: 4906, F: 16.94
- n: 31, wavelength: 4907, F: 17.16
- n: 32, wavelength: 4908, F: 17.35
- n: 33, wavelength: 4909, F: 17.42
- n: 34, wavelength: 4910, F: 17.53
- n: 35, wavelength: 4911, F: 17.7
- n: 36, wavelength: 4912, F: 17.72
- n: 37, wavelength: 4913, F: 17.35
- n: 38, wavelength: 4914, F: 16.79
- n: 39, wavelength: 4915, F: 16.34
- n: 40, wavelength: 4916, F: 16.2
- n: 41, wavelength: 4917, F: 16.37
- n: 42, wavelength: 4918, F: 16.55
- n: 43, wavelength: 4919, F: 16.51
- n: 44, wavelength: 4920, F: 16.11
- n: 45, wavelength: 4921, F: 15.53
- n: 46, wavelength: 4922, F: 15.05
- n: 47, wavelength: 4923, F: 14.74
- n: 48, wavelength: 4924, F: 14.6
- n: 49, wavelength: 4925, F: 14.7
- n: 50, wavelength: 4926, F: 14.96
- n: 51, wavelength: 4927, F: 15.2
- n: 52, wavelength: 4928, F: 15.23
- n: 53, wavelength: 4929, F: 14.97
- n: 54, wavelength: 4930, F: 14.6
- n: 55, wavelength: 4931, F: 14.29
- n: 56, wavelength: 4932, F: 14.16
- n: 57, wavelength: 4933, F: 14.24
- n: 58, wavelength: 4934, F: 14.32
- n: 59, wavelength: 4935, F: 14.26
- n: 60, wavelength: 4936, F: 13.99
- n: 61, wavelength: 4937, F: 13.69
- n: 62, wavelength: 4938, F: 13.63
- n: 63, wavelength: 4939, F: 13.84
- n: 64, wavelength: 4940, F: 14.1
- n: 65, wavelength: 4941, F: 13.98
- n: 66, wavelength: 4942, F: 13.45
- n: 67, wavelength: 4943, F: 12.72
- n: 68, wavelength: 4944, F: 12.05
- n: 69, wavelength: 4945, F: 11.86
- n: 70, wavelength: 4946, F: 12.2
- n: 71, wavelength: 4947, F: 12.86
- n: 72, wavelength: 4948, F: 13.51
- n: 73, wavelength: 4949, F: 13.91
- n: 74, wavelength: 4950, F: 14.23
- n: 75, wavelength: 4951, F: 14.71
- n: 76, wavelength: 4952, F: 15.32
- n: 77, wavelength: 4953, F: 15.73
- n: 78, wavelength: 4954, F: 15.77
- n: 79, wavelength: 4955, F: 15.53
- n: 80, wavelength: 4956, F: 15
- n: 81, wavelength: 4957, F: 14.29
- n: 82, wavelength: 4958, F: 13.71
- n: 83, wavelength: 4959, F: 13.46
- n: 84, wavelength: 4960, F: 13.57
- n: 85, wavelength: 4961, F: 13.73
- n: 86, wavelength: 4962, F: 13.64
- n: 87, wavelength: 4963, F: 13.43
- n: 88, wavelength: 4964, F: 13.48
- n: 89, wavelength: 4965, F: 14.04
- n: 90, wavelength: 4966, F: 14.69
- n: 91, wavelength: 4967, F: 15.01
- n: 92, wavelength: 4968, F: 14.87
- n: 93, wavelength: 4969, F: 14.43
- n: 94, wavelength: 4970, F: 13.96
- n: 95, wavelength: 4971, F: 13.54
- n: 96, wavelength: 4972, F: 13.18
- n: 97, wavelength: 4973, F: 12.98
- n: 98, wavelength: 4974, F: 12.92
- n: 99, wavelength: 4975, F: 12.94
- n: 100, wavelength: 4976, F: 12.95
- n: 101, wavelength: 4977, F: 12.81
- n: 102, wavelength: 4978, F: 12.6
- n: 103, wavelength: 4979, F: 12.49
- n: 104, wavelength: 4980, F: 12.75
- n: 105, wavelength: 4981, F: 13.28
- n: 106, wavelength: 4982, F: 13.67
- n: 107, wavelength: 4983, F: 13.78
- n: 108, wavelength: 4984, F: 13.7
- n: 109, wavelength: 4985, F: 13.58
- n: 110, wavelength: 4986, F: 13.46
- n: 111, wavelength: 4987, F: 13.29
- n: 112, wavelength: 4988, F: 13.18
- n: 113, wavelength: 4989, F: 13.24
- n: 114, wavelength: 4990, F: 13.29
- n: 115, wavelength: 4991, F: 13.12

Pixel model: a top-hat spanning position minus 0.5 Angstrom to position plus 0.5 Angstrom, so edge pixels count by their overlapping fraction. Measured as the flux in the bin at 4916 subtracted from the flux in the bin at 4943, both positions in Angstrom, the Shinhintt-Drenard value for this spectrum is -3.5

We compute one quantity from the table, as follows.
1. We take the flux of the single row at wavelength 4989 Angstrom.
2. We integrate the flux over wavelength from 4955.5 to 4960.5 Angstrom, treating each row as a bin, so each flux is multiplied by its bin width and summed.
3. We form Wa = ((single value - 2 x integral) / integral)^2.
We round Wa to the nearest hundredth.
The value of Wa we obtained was 3.28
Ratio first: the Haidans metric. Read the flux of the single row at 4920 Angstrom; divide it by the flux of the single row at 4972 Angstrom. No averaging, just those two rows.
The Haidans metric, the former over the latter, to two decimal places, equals 1.22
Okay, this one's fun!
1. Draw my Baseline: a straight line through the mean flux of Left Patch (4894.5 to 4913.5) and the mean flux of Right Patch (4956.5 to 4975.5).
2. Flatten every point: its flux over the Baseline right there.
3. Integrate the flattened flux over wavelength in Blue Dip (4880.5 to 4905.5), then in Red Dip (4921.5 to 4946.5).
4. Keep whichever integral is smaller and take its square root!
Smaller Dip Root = 4.77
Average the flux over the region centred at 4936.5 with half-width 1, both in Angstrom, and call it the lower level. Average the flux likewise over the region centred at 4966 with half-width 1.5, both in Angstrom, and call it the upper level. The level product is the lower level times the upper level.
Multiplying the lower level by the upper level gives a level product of 202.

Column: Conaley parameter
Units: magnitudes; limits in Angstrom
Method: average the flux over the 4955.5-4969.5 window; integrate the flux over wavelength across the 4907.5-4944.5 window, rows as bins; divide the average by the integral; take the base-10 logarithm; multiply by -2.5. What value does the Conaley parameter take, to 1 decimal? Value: 4.0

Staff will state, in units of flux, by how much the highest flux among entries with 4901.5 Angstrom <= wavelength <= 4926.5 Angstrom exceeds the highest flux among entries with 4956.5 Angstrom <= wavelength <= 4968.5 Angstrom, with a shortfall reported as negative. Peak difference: 2.7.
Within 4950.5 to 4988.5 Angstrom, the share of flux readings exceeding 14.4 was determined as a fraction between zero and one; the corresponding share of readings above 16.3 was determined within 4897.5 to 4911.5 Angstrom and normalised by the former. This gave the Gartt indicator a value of 3.0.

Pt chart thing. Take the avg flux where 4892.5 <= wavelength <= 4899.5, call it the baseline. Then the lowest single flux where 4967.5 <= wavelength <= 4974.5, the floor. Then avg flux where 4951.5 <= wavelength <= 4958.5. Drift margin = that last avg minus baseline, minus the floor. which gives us -15.1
